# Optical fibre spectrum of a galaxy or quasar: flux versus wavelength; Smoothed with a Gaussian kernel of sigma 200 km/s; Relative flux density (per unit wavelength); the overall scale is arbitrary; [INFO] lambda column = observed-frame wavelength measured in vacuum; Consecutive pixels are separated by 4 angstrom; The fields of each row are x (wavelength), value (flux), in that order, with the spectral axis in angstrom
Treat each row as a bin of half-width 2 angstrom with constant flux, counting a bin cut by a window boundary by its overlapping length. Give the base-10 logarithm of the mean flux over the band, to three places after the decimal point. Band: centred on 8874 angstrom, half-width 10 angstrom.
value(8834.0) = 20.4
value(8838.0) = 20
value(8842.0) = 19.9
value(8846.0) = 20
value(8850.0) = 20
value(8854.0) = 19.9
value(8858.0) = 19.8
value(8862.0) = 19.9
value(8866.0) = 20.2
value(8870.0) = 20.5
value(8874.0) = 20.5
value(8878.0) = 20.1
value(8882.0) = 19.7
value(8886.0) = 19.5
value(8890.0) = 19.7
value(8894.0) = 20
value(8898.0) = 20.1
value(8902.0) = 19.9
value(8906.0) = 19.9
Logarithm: 1.305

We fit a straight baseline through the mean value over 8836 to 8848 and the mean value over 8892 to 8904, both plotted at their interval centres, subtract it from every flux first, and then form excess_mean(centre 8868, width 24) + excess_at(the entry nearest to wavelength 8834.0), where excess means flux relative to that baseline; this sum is 0.62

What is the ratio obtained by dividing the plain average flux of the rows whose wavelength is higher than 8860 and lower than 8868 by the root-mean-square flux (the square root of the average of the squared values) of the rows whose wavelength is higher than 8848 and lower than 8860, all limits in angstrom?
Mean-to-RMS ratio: 1.01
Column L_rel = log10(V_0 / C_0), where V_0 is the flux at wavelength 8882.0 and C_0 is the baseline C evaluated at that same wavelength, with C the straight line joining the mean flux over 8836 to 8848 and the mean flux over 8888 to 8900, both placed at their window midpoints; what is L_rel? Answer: -0.005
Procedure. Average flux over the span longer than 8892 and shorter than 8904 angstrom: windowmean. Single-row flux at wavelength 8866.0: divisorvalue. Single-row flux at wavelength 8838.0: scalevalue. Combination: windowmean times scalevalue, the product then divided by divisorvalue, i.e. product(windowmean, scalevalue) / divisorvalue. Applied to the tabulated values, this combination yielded 19.8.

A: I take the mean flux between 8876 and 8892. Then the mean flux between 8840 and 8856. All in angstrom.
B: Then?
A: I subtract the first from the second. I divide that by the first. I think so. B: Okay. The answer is 0.010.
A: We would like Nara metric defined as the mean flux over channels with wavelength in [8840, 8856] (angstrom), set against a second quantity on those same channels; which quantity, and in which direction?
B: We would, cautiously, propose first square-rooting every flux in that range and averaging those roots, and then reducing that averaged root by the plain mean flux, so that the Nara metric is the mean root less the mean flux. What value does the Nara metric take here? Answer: -15.5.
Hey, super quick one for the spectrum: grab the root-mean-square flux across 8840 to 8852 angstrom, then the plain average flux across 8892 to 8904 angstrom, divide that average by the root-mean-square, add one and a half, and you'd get 2.50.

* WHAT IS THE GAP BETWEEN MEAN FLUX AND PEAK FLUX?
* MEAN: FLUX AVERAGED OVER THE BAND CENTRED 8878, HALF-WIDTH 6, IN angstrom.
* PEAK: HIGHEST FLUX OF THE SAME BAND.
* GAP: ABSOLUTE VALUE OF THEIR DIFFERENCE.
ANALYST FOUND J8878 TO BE 0.40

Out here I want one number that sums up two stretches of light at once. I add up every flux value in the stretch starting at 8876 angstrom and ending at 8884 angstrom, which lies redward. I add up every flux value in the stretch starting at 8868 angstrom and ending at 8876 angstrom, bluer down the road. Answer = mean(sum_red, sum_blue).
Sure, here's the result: 40.4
